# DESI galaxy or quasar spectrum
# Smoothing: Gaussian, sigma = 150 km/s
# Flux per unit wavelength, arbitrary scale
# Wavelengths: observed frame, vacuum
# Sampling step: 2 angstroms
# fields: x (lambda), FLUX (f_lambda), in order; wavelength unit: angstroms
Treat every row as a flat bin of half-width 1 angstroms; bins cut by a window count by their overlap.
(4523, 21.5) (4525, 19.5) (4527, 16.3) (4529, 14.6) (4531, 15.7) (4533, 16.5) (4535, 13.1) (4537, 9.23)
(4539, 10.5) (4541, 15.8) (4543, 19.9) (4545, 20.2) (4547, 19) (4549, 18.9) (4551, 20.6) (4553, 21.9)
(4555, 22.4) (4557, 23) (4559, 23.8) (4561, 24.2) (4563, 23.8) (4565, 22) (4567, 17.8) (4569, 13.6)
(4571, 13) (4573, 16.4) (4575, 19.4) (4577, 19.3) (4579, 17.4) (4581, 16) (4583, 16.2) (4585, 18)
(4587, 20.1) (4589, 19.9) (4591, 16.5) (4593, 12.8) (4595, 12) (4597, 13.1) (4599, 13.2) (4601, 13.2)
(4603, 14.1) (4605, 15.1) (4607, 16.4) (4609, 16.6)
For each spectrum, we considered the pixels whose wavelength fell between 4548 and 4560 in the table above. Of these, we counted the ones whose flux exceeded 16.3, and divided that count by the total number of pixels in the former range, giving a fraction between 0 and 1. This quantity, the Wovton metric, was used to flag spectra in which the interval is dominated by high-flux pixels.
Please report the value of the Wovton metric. 1.0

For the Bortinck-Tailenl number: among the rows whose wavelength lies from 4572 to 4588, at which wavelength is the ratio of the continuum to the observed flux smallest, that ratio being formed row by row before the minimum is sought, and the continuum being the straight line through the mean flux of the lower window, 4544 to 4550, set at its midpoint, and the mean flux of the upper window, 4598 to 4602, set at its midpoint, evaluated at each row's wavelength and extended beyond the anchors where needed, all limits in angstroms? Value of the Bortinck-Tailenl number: 4587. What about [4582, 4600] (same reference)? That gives 4589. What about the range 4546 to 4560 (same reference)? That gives 4559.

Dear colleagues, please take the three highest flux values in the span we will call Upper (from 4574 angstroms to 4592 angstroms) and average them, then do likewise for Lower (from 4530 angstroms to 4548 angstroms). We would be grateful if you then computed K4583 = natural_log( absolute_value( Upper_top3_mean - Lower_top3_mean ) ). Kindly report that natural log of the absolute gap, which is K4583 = -2.30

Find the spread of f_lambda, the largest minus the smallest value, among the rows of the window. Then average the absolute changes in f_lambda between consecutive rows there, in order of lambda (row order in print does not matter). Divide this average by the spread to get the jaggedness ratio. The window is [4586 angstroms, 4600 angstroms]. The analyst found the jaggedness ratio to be 0.19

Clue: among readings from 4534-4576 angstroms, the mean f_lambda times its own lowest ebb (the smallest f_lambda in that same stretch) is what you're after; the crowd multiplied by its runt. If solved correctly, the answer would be 171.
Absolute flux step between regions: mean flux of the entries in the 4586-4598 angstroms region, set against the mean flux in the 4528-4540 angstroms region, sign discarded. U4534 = 2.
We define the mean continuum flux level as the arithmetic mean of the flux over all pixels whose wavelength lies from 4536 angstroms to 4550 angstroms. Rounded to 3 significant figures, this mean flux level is 16.2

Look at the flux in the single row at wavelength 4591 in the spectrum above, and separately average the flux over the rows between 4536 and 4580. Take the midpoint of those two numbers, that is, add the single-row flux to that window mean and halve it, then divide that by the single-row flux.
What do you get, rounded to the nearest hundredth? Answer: 1.07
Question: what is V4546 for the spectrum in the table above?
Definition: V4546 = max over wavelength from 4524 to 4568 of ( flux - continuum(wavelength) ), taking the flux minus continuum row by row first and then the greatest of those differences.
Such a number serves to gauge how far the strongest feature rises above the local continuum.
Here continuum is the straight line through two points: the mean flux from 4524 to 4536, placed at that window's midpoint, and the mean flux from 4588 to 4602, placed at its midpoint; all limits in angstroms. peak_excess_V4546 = 9.0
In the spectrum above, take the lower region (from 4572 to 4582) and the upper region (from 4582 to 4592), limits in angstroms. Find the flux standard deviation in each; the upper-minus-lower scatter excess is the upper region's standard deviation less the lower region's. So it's 0.2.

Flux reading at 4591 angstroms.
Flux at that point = 16.5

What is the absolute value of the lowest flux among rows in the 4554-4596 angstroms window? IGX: 12.0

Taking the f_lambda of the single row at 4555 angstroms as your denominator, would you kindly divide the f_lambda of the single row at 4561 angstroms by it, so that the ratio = 1.08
